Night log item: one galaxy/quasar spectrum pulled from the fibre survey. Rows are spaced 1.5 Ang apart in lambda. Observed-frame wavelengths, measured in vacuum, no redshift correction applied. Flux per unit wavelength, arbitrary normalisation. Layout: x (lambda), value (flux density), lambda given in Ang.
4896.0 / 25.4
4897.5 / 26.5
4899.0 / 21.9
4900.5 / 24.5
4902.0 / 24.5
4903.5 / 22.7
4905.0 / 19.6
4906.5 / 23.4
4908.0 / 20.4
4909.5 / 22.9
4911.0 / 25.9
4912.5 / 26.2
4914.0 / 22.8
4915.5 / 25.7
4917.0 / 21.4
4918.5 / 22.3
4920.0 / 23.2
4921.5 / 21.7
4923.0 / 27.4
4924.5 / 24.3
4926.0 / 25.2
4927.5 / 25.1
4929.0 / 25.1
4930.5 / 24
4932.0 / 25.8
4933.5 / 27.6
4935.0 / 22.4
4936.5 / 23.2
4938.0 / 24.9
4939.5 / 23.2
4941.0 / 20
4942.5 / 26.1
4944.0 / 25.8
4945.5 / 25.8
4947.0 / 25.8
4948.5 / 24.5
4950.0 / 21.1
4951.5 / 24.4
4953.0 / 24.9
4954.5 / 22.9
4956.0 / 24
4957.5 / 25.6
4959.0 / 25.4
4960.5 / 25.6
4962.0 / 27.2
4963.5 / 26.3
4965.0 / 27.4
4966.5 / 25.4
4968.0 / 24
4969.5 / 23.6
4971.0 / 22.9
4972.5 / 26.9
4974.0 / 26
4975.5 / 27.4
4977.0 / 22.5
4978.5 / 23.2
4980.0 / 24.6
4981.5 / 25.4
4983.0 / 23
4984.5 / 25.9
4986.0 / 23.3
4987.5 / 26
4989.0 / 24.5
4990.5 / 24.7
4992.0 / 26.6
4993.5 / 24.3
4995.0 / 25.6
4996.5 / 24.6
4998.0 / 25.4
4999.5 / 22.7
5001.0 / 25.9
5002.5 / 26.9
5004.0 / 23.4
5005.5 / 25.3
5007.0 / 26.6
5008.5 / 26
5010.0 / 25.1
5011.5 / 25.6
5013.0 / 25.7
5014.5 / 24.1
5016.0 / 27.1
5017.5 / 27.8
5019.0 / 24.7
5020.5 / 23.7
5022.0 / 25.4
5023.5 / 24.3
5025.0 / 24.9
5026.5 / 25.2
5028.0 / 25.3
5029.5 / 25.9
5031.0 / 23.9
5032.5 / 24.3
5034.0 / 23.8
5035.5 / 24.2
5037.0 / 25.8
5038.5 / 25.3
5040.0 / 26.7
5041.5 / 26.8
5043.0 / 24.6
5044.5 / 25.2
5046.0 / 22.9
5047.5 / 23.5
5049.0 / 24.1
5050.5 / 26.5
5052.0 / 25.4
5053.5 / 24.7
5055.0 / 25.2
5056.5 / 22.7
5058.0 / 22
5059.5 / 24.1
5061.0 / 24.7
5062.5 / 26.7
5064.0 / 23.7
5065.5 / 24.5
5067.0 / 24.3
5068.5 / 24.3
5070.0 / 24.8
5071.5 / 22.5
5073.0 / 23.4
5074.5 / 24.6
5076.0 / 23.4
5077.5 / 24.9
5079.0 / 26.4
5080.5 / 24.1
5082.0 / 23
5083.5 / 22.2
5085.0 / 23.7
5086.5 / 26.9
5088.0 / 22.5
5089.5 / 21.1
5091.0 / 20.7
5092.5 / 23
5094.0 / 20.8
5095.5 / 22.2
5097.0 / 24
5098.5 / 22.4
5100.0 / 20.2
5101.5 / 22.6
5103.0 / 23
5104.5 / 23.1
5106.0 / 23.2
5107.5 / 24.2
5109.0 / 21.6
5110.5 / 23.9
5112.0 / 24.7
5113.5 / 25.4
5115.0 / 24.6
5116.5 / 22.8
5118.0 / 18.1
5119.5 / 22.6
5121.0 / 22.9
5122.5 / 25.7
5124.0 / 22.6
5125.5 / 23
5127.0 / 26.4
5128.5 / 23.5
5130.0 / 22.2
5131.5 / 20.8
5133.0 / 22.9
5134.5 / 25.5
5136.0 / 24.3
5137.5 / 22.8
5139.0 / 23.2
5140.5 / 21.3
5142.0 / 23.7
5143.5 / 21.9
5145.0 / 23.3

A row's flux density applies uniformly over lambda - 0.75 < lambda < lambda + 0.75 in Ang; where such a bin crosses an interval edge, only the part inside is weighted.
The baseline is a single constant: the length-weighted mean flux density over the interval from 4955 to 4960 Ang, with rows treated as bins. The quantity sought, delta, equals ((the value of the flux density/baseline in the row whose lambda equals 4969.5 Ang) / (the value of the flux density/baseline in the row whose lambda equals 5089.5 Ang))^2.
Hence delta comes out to 1.25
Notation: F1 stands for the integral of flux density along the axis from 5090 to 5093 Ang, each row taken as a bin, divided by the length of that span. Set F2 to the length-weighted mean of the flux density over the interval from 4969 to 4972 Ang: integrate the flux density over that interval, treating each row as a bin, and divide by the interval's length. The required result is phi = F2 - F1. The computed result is 1.8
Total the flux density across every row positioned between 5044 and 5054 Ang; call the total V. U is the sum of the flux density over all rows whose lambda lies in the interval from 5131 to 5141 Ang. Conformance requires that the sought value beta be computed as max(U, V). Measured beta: 172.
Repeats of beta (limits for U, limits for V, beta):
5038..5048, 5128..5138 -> 175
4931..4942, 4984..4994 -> 175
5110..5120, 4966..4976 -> 176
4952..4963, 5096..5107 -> 176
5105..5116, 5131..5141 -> 168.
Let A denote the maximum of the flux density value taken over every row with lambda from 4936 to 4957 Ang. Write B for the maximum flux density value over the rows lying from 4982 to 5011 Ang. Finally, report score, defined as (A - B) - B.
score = -27.7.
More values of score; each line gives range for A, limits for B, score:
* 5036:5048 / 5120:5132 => -26.0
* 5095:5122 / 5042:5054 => -27.6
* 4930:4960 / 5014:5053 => -28.0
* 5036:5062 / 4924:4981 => -28.4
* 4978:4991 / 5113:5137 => -26.8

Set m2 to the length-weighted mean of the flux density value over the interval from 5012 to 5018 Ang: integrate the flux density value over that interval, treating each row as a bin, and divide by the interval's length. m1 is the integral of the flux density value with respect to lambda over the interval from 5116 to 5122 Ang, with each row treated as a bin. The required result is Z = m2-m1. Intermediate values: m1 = 130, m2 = 26.1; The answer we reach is -104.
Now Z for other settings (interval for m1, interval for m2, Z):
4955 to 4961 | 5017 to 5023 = -125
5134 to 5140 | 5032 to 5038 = -118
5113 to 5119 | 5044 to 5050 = -112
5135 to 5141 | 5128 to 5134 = -116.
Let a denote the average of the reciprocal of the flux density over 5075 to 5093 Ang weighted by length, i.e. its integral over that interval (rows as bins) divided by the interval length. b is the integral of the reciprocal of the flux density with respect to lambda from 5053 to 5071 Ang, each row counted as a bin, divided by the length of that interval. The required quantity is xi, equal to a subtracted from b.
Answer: -0.001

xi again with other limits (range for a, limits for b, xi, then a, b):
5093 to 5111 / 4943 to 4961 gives -0.004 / 0.0444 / 0.0407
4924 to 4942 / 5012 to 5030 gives -0.002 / 0.0415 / 0.0395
